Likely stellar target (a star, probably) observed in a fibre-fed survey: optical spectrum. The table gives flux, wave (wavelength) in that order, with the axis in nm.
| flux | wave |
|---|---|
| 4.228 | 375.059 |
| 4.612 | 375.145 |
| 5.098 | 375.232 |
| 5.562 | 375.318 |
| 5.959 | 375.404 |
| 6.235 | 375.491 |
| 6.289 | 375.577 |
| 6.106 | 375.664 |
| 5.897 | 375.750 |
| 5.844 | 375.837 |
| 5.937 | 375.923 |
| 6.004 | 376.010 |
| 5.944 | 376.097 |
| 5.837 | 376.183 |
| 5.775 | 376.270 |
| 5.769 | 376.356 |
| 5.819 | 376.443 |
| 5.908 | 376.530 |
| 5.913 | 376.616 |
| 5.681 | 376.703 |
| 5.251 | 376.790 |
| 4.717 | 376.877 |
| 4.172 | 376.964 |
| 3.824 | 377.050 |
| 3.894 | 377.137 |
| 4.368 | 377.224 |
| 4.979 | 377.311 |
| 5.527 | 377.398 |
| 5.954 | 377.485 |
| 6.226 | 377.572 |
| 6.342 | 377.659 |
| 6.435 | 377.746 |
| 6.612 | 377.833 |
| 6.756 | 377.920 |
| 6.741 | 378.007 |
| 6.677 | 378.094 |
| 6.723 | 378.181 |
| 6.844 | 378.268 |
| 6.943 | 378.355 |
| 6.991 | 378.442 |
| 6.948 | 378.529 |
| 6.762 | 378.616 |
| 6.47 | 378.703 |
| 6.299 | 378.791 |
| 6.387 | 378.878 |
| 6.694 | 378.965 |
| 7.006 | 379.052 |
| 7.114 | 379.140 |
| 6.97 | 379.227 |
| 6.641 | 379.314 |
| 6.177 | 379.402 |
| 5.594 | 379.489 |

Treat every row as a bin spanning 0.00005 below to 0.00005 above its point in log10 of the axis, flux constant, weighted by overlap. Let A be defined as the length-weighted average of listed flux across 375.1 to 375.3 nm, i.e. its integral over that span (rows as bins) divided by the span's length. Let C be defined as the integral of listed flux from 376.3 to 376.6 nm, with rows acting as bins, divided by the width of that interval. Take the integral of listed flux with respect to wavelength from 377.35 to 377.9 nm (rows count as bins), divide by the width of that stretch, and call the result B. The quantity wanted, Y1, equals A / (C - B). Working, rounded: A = 4.94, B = 6.2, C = 5.9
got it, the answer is -14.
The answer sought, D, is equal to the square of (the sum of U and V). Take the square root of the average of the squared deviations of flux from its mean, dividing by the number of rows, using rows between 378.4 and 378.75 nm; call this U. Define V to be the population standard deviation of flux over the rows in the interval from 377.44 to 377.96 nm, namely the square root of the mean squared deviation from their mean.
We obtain 0.2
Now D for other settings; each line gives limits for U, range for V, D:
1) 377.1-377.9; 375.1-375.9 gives 2.1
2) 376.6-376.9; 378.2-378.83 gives 0.5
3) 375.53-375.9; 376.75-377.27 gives 0.4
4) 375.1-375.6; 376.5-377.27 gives 2.0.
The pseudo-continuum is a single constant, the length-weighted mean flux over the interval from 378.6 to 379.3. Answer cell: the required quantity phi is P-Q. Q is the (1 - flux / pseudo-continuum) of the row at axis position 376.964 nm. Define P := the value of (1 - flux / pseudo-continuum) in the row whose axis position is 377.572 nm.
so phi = -0.31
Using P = 0.07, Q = 0.38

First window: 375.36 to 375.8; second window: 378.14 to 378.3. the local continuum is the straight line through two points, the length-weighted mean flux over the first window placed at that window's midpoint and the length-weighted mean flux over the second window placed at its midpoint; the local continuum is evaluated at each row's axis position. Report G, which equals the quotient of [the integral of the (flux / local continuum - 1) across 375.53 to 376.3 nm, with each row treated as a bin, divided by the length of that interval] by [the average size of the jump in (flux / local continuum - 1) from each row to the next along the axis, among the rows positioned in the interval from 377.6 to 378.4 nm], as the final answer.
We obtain -3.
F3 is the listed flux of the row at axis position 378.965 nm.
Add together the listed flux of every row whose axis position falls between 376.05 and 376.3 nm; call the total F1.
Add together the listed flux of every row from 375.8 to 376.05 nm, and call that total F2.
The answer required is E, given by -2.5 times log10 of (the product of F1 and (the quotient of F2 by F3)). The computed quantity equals -4.2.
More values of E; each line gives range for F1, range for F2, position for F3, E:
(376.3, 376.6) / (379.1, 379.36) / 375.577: -4.4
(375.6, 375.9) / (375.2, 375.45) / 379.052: -4.1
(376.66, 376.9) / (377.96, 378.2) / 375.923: -4.3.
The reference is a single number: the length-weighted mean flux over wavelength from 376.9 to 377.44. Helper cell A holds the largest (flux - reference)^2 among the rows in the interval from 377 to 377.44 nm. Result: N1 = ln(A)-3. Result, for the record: -2.9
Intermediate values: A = 1.1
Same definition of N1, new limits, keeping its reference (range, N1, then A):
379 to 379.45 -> -1.1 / 7.0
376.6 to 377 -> -2.3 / 2.1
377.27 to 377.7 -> -1.7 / 3.5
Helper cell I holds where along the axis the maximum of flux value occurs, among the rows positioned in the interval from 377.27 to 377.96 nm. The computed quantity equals 377.920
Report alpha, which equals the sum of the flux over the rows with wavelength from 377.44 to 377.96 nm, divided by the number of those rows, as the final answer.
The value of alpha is 6.4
